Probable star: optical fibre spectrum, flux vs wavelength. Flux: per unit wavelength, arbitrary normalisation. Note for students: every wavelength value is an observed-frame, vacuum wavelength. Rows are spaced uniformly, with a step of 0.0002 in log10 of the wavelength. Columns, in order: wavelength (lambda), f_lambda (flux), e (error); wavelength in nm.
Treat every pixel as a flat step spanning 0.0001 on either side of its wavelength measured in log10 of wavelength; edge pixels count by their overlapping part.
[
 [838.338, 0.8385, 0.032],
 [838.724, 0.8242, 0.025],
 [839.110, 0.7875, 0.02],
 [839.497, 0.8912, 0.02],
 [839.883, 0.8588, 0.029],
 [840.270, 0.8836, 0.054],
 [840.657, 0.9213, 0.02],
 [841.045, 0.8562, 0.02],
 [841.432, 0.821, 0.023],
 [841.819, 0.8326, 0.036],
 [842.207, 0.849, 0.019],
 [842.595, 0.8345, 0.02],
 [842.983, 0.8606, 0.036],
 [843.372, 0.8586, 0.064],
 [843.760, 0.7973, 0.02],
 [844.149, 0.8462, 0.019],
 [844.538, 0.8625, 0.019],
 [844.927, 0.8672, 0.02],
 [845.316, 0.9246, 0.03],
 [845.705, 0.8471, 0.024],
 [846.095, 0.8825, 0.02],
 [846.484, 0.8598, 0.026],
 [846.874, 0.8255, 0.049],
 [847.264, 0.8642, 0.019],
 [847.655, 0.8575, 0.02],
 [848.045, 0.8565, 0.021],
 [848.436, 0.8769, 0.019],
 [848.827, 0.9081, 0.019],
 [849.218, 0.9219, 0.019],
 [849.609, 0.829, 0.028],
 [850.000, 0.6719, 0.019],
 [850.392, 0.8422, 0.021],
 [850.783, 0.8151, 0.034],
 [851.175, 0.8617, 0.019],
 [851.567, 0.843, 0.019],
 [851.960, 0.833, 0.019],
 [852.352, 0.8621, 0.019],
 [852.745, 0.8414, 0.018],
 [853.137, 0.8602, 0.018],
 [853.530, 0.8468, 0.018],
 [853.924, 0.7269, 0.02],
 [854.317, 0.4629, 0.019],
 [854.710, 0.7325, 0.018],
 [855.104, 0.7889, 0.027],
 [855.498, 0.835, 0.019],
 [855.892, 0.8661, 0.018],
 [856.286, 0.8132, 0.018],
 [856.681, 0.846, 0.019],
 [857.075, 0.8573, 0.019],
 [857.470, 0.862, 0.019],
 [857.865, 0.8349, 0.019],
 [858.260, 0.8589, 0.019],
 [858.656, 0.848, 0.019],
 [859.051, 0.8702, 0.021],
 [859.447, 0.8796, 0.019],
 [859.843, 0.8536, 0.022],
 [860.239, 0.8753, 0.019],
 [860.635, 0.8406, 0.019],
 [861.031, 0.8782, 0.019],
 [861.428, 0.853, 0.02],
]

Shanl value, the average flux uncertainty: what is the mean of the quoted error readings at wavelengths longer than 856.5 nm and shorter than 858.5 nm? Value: 0.019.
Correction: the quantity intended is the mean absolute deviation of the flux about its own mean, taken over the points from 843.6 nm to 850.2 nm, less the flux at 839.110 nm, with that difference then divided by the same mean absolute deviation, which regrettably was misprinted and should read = -21.3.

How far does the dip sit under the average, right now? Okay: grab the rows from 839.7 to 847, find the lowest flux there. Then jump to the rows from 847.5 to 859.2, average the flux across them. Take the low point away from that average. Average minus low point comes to 0.027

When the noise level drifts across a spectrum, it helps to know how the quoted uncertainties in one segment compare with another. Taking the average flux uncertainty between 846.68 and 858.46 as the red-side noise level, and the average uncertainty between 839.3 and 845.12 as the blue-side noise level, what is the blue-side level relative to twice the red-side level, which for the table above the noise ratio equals 0.66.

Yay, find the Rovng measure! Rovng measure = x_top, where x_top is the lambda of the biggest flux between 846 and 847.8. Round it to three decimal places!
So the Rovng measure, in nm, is 846.095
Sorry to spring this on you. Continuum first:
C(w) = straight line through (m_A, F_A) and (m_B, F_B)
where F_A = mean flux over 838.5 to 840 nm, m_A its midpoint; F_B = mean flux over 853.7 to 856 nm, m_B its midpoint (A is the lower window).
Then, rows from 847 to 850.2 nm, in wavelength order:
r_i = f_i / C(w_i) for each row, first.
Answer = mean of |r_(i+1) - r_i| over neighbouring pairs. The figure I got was 0.060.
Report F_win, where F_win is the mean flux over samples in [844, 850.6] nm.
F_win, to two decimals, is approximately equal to 0.86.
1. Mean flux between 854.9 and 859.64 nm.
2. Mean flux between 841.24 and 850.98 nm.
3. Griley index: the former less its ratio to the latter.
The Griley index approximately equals -0.151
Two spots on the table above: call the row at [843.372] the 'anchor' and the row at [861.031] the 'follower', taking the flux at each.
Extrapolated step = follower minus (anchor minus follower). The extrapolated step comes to 0.898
